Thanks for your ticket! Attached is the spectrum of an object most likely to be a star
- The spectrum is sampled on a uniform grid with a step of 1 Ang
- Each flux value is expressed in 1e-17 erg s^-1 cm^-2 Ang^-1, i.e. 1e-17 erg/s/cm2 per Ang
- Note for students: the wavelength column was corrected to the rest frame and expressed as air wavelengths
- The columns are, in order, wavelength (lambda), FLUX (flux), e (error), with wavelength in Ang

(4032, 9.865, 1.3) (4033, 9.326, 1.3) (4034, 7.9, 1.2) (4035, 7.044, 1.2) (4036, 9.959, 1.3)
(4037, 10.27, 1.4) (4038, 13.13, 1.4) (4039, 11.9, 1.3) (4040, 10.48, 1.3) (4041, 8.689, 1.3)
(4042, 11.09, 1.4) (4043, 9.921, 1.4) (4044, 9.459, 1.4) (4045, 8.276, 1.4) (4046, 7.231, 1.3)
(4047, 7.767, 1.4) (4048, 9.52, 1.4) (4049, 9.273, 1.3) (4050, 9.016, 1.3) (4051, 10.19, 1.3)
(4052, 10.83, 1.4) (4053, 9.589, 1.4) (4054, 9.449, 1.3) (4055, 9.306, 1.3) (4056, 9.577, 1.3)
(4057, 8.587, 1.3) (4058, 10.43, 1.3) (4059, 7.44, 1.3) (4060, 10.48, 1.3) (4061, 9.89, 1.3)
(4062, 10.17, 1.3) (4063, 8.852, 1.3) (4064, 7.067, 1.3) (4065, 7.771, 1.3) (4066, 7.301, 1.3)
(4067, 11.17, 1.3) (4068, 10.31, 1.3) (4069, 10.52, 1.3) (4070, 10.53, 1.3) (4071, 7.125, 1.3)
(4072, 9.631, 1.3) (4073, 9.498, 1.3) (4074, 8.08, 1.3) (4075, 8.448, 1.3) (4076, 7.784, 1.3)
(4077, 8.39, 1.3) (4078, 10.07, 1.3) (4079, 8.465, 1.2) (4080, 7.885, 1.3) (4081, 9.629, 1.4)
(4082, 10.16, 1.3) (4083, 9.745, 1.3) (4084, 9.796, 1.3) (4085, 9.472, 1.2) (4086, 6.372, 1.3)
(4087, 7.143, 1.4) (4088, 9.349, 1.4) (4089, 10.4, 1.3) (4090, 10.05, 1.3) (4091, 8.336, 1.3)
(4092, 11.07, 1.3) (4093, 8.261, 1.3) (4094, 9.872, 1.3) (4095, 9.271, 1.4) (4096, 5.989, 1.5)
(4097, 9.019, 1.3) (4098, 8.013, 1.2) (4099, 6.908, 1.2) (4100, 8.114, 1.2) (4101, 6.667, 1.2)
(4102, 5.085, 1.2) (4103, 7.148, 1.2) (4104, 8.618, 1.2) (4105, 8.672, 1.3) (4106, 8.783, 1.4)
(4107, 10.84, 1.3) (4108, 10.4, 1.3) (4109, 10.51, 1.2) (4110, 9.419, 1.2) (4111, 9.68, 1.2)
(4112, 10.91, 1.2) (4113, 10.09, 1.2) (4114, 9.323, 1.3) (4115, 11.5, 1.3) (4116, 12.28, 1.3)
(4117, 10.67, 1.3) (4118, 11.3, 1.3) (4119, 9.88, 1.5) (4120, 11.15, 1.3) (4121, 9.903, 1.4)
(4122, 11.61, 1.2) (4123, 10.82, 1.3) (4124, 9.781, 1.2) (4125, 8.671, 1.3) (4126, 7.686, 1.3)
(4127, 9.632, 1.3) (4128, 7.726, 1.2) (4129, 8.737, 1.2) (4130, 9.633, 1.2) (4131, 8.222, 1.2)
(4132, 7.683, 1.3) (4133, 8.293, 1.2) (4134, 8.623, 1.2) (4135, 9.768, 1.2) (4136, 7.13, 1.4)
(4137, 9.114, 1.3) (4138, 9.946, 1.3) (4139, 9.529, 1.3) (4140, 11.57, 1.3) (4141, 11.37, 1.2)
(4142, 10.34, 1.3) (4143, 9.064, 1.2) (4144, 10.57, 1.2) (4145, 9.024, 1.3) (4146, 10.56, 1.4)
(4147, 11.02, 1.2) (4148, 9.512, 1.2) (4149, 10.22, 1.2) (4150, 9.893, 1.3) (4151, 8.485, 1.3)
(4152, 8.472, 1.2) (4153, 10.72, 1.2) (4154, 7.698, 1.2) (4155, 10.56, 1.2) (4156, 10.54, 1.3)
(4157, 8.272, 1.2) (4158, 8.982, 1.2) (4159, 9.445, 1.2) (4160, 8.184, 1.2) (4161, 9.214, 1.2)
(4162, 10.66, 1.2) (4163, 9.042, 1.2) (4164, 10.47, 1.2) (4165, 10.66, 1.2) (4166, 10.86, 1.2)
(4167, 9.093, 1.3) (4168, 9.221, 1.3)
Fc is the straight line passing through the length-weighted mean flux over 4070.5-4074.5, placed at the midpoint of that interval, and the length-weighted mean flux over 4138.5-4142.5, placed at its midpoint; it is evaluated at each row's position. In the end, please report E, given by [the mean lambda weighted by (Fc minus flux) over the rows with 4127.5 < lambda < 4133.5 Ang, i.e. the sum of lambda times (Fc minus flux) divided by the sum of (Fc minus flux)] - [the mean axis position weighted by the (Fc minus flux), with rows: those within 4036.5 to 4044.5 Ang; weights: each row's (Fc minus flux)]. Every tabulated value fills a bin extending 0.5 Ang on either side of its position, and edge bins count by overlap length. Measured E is 90.7 Ang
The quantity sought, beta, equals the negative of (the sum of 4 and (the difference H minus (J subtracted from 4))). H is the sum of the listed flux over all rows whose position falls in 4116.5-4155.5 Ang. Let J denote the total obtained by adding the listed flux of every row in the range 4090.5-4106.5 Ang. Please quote -504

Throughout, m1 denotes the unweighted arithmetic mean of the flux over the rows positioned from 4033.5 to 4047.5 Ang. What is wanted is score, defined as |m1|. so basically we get 9.5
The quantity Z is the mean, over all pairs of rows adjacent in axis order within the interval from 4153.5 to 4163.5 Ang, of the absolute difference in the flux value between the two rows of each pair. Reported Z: 1.30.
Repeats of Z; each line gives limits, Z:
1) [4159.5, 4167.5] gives 1.10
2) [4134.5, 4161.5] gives 1.28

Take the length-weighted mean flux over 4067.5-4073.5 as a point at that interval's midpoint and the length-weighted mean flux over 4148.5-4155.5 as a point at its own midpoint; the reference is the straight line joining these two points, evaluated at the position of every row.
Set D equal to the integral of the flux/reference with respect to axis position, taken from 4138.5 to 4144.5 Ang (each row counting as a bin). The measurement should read 6.6 Ang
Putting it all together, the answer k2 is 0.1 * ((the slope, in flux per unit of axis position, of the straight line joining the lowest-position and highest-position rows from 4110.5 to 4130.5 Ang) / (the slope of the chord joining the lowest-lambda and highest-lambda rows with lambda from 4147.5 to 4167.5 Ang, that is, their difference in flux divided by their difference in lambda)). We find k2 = 0.01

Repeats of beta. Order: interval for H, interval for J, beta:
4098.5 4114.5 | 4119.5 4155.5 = -484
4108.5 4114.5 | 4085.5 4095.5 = -150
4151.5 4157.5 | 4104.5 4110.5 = -115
